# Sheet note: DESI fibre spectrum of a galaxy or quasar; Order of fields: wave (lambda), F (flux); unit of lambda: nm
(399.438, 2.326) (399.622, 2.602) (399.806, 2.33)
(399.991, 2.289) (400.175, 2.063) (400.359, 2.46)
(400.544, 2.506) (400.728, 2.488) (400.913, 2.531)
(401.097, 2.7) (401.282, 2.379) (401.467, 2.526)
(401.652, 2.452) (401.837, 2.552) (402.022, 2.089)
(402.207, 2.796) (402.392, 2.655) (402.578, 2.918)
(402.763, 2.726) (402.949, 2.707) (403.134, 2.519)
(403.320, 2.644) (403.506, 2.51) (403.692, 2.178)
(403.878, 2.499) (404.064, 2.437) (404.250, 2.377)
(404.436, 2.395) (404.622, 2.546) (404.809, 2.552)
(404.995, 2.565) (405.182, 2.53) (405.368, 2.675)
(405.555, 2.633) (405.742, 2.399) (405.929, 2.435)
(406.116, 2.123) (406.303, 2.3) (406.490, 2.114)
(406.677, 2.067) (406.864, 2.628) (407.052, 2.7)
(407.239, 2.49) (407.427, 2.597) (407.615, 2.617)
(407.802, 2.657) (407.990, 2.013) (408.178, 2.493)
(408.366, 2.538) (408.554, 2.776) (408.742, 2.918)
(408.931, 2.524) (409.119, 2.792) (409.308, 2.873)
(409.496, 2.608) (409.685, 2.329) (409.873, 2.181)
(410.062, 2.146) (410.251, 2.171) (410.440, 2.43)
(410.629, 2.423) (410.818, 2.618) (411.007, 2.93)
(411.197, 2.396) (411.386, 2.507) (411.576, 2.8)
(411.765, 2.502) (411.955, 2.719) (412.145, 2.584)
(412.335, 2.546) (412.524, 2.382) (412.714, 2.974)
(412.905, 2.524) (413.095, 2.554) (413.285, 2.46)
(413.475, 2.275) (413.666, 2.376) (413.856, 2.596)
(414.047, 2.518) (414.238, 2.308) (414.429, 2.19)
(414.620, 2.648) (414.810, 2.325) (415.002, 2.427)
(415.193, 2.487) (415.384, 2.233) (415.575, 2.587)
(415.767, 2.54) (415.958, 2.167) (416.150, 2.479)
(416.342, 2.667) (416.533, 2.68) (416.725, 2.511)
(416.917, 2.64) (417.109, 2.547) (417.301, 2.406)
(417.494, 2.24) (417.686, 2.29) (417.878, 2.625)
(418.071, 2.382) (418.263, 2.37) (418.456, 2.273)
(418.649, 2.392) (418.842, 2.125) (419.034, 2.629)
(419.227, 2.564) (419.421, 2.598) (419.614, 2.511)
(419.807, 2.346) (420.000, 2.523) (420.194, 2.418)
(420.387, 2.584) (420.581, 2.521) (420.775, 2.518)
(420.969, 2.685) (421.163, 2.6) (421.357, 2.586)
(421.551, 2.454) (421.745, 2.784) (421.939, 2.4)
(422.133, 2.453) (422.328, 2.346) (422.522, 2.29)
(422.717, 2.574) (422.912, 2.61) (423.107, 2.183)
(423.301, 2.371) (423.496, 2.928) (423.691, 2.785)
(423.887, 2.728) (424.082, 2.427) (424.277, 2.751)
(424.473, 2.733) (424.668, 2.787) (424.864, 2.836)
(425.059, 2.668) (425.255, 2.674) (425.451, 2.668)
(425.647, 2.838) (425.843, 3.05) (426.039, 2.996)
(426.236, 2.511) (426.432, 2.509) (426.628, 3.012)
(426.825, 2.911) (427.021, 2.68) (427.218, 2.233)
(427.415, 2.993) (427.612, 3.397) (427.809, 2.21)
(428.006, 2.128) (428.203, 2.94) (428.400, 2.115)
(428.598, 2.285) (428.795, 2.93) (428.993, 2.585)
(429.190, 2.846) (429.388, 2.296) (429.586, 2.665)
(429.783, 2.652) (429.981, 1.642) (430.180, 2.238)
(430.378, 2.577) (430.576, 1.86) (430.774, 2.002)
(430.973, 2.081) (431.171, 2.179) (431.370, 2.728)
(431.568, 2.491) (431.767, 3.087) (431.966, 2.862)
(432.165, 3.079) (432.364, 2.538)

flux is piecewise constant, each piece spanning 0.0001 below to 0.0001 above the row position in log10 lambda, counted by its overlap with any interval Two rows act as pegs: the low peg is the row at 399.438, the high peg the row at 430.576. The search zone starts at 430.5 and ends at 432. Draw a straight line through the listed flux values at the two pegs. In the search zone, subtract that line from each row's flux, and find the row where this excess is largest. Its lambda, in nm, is 431.767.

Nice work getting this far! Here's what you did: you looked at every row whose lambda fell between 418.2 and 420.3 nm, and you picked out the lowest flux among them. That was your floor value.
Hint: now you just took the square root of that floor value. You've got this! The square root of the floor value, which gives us 1.46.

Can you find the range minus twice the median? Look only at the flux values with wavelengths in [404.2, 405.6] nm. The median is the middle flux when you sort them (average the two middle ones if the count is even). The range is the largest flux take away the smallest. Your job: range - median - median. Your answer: -4.80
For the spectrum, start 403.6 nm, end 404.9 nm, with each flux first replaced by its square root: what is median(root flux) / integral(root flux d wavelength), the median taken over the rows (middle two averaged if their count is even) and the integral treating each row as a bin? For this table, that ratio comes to 0.77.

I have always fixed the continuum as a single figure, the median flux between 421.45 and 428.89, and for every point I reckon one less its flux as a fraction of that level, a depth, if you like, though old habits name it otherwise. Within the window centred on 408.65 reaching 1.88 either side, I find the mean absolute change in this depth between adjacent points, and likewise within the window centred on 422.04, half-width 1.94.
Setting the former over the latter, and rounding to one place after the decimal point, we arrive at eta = 1.2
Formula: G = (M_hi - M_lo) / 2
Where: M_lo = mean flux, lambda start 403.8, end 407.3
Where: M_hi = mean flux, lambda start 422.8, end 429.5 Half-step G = 0.11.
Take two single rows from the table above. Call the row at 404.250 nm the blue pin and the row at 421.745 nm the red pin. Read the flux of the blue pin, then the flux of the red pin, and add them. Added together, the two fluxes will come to 5.16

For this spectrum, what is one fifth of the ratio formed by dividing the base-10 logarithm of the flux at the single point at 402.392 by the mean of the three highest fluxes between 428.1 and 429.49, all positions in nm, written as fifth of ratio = 0.0292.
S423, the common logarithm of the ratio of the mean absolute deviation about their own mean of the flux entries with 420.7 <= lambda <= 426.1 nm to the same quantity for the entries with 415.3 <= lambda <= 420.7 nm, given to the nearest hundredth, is 0.11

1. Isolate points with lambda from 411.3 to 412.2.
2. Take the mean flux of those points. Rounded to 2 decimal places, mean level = 2.62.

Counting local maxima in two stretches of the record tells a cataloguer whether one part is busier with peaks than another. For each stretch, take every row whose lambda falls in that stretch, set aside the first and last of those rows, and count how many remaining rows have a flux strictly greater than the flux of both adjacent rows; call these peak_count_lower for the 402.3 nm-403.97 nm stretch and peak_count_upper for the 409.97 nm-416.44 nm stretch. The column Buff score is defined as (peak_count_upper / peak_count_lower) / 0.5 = 10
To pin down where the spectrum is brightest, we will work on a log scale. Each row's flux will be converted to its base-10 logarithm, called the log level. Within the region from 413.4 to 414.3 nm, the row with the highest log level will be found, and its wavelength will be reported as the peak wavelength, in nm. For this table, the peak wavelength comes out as 413.856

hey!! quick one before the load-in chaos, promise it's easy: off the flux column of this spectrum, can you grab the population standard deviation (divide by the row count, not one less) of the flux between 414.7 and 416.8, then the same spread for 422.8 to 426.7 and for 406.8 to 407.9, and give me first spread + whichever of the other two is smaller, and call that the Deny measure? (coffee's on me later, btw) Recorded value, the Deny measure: 0.22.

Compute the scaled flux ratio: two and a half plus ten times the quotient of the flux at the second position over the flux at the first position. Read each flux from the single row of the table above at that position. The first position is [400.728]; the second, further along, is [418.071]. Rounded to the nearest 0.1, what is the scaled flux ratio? 12.1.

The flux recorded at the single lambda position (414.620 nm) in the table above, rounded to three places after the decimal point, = 2.648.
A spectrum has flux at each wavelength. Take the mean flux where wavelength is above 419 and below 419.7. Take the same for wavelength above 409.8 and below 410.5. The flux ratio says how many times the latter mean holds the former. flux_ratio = 0.87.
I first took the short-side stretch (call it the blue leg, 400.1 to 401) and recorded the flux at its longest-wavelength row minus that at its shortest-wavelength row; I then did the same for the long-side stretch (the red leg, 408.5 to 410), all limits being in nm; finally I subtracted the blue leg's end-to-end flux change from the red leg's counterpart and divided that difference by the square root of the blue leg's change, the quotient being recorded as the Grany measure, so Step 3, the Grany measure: -1.6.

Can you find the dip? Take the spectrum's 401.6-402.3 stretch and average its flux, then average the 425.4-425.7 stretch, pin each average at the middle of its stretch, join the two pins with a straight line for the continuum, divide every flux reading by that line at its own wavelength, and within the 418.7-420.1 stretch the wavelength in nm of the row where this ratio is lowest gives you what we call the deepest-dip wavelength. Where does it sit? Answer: 418.842 nm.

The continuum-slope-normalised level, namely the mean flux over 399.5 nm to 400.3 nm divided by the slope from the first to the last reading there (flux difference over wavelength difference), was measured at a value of -2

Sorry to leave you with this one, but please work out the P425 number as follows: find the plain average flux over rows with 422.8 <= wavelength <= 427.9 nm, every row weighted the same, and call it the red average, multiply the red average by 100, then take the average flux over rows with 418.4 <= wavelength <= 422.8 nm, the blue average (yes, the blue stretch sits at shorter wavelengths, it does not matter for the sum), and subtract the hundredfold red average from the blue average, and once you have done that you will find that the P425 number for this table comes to -269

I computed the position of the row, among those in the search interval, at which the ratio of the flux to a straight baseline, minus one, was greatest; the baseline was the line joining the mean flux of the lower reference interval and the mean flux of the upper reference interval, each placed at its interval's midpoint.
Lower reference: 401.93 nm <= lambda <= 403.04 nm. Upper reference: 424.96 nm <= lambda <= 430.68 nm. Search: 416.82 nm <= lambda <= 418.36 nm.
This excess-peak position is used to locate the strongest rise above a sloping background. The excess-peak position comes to 416.917 nm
